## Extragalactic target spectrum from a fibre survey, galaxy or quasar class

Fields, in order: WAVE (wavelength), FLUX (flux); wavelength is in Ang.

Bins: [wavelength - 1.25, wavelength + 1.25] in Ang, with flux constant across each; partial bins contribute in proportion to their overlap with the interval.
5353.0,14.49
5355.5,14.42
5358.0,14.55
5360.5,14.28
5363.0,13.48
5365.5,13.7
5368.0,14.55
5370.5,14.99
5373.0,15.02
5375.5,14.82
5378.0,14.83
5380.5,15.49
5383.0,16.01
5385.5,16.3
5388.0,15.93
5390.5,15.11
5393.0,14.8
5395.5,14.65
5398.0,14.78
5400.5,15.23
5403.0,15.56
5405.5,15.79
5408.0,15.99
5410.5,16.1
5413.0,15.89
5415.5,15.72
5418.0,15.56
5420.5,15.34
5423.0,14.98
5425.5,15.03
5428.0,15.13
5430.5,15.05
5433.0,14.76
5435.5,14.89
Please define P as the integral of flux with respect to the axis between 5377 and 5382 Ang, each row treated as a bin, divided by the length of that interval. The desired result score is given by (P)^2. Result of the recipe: 232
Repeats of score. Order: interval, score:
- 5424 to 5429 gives 227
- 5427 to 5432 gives 227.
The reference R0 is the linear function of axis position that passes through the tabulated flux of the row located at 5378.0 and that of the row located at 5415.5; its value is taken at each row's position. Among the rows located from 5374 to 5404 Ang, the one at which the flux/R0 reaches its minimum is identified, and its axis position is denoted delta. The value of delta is 5395.5 Ang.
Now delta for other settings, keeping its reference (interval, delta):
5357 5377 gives 5363.0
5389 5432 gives 5430.5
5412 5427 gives 5425.5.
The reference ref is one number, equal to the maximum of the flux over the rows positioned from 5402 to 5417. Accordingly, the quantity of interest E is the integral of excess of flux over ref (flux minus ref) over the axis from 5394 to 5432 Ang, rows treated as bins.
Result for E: -27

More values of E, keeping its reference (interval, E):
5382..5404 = -16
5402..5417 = -4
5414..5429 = -12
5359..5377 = -30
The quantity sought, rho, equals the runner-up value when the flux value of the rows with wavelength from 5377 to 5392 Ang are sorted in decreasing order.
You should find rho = 16.01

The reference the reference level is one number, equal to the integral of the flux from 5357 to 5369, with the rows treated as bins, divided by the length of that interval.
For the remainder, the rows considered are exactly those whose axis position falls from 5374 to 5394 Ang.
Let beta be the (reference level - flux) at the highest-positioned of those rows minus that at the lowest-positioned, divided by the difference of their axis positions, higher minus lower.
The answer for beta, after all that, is 0.00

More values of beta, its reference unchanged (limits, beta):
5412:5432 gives 0.05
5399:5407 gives -0.11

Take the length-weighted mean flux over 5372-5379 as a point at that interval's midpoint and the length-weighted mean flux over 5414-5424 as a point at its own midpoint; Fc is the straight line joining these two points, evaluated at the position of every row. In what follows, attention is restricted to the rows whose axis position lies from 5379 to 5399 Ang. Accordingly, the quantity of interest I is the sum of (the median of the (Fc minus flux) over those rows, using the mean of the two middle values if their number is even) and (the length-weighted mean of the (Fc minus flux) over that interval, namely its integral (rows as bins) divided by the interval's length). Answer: -0.6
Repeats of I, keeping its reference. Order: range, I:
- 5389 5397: 0.5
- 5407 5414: -1.4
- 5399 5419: -0.9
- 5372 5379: 0.1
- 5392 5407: 0.2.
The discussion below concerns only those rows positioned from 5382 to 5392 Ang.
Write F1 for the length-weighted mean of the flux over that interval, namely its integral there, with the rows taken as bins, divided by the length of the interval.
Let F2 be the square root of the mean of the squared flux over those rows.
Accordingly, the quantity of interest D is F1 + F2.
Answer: 31.7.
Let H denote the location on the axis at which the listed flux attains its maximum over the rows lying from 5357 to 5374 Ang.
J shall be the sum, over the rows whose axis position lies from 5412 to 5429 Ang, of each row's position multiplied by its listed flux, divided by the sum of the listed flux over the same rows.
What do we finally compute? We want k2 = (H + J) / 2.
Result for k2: 5396.7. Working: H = 5373.0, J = 5420.4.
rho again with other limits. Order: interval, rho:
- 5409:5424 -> 15.89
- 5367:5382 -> 15.02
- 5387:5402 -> 15.23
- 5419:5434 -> 15.13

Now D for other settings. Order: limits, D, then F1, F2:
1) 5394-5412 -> 30.9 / 15.4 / 15.5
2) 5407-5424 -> 31.3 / 15.7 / 15.7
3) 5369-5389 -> 30.8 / 15.4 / 15.4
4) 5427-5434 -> 30.0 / 15.0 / 15.0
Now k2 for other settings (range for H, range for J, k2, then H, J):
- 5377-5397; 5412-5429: 5403.0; 5385.5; 5420.4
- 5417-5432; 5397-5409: 5410.5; 5418.0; 5403.1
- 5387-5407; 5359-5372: 5376.8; 5388.0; 5365.6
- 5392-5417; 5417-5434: 5418.0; 5410.5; 5425.4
